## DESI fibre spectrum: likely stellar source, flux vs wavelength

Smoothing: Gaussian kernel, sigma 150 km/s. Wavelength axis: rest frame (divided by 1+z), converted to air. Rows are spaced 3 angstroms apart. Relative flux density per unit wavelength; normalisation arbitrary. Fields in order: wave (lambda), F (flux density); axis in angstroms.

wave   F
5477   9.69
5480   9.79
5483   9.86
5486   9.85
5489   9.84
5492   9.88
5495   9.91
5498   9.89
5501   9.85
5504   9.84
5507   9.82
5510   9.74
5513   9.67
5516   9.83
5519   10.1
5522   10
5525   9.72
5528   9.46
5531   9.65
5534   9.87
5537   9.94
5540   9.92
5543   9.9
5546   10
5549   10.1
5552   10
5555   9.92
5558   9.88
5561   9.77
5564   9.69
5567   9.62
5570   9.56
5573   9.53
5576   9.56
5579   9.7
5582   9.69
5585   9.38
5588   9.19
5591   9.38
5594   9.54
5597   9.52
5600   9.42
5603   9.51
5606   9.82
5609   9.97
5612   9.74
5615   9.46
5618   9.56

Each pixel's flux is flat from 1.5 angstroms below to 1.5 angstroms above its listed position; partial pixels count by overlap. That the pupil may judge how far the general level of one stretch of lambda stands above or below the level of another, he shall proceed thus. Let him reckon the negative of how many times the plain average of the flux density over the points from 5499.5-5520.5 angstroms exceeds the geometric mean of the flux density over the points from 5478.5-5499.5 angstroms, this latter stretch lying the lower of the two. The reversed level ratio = -0.998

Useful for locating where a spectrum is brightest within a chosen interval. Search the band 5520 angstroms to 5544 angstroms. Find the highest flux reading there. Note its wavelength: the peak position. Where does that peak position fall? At 5522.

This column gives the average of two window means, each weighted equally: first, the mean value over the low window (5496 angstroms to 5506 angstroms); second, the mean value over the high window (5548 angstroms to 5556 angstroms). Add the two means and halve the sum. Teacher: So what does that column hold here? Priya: 9.93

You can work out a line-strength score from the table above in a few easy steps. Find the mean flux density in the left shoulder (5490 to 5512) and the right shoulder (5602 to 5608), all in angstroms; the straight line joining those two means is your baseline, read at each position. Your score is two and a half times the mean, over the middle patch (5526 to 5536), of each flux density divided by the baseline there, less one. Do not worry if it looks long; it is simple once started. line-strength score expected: -0.03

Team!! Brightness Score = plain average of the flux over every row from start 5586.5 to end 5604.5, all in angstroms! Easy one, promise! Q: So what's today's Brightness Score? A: 9.43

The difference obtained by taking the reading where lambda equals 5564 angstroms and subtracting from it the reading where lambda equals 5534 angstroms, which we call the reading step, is -0.18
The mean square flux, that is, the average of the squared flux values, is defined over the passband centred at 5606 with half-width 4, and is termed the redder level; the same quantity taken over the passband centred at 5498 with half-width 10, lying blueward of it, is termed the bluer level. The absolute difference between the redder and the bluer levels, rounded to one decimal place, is 1.8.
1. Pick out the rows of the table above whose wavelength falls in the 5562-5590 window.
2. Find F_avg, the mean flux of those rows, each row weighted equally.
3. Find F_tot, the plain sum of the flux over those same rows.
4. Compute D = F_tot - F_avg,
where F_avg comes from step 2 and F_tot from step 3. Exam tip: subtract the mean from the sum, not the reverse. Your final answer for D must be 76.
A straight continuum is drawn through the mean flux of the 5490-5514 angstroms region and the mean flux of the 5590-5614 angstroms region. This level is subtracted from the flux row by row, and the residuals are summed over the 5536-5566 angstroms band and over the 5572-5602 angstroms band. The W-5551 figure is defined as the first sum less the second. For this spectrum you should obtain 3.4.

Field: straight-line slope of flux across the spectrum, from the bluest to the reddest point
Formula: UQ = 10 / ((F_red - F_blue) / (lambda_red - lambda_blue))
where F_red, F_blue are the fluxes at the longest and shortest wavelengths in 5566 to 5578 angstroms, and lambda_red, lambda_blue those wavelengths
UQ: -1500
